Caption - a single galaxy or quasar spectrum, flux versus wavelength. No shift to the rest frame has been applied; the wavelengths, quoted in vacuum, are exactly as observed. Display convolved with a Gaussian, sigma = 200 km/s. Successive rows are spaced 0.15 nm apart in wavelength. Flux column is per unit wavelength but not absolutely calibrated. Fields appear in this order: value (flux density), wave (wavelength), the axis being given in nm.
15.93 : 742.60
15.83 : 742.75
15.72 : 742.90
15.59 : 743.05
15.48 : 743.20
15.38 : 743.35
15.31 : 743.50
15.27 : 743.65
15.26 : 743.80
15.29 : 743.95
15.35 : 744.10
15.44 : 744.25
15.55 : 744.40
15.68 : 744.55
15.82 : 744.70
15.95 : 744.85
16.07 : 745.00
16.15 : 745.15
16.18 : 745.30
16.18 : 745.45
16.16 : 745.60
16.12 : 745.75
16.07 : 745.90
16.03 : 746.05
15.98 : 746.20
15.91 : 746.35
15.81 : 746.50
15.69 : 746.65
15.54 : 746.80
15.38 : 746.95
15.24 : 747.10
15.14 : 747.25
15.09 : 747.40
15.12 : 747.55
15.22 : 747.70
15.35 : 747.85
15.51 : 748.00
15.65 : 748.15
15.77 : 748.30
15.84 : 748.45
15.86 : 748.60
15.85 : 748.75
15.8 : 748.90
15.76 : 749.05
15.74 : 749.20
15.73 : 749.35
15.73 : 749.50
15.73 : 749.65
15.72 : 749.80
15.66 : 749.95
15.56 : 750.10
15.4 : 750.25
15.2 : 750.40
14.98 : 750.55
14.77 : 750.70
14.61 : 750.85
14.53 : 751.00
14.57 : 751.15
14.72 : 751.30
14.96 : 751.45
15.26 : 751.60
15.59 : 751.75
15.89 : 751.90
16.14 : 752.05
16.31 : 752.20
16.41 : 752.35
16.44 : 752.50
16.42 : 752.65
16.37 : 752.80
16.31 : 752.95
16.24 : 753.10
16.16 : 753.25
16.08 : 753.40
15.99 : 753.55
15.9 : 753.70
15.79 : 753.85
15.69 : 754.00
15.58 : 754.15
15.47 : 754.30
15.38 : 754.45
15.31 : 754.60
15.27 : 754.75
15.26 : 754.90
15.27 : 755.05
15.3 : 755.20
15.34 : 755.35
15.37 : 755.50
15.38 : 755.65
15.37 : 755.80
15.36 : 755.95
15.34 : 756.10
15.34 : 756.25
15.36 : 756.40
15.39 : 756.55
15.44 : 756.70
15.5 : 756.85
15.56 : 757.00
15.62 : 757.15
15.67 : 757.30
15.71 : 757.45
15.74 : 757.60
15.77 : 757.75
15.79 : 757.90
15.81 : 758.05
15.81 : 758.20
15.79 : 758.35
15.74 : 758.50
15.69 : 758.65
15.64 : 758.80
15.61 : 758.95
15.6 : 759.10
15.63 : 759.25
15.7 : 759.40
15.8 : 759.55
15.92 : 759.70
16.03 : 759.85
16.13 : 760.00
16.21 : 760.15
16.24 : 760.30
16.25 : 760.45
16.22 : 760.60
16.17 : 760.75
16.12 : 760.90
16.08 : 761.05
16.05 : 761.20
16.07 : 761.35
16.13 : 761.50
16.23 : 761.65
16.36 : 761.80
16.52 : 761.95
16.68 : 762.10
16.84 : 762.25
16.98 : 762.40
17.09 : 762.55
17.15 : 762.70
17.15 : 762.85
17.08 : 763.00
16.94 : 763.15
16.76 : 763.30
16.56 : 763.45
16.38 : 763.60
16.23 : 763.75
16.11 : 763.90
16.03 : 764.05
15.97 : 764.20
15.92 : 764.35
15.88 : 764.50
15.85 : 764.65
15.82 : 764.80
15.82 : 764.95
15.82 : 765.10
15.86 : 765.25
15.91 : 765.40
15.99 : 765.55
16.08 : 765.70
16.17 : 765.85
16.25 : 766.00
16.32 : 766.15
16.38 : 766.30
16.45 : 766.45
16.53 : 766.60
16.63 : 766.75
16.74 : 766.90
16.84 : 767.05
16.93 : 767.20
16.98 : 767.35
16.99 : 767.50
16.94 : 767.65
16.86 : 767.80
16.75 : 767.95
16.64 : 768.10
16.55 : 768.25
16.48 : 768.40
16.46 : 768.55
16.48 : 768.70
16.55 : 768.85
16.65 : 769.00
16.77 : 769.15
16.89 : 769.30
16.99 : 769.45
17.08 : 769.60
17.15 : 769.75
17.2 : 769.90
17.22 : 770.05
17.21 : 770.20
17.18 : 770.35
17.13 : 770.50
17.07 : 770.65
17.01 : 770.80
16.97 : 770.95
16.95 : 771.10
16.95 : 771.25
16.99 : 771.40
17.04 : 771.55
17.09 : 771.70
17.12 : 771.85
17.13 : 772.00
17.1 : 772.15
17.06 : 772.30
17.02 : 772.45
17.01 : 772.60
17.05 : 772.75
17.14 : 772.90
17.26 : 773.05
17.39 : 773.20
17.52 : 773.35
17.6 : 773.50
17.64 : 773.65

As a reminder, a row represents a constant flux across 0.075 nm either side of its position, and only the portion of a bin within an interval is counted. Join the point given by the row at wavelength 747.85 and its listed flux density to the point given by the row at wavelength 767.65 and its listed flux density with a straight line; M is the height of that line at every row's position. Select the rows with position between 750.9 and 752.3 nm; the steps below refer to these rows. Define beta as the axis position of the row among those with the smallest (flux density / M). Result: 751.00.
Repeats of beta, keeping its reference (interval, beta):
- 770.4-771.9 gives 771.25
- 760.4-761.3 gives 761.20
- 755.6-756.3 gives 756.25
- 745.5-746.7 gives 746.65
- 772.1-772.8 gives 772.60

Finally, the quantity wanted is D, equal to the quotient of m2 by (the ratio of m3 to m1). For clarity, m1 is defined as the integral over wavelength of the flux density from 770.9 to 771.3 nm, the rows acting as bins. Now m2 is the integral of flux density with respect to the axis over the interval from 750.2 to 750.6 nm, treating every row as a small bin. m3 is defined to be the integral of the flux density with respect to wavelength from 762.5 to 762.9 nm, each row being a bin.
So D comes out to 6.0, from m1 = 6.8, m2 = 6.1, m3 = 6.9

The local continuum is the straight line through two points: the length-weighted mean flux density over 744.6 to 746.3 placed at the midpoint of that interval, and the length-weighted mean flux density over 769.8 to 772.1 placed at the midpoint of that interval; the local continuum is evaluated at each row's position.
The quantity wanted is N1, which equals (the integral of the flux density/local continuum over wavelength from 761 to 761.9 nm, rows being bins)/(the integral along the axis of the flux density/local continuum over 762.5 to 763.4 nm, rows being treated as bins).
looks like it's 0.95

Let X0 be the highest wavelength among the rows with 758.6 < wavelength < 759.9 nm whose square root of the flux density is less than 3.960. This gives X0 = 759.25 nm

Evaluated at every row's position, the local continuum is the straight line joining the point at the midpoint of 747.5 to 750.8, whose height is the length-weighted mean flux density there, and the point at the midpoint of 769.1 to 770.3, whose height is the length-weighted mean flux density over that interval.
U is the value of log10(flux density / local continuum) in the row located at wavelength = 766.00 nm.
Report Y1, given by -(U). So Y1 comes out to 0.014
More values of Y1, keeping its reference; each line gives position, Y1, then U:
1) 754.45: 0.015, -0.0154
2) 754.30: 0.013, -0.0125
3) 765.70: 0.018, -0.0183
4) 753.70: -0.001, 0.0006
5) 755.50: 0.018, -0.0178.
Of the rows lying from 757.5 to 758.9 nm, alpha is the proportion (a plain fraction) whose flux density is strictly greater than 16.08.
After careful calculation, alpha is 0.0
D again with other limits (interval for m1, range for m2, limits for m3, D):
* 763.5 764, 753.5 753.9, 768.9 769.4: 6.2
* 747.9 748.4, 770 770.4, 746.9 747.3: 8.8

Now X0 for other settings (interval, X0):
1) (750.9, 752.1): 751.75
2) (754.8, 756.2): 756.10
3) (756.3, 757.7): 757.30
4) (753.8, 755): 754.90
